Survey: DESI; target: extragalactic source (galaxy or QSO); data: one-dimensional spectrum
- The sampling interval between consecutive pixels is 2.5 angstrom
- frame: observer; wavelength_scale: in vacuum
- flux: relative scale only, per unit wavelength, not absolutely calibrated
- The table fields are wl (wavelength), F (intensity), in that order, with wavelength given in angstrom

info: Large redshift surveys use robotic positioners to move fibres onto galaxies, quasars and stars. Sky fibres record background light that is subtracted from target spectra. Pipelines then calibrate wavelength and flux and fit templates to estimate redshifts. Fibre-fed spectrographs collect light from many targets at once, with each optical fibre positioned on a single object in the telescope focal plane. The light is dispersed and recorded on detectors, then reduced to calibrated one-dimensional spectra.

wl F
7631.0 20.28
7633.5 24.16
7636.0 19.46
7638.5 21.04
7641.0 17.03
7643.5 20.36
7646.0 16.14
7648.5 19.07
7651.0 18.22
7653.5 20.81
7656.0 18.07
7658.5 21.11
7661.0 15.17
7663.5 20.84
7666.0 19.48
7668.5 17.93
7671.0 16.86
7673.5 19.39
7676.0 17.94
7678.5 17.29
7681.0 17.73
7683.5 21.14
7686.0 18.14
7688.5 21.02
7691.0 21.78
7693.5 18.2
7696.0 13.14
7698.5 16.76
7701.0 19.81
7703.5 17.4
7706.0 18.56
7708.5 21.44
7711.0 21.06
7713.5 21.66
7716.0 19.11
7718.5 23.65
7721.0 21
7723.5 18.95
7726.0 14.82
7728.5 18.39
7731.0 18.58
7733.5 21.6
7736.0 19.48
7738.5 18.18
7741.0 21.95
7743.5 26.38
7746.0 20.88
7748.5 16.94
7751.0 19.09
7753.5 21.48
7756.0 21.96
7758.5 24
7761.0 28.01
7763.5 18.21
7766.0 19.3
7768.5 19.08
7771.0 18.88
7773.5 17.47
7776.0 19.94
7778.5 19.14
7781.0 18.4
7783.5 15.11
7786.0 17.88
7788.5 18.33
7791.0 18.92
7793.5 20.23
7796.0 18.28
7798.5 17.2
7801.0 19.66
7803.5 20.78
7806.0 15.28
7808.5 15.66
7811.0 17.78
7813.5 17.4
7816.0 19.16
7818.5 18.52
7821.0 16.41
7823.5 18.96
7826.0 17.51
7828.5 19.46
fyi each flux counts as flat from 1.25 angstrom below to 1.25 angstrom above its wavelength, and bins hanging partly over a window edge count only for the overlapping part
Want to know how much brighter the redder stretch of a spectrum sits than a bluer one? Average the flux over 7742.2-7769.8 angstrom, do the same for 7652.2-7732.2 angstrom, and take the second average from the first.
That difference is 2.4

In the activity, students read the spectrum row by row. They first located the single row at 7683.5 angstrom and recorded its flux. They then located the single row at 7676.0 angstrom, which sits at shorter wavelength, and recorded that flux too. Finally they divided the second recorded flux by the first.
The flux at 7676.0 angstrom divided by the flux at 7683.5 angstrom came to 0.85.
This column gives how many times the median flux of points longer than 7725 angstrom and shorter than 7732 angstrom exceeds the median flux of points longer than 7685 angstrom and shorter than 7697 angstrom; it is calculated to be 1.01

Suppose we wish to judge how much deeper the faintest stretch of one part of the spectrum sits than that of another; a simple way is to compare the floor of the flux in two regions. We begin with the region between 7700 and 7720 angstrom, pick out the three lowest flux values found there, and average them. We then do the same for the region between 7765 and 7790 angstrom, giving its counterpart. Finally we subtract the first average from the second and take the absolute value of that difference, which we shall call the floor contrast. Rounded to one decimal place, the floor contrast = 1.5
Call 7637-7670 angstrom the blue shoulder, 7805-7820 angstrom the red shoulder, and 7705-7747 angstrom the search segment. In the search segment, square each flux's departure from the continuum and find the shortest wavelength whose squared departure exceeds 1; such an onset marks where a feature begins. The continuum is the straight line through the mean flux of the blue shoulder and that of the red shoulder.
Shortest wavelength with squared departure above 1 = 7708.5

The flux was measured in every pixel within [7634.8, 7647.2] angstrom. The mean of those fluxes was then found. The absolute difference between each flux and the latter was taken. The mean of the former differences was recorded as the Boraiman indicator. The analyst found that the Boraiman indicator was 1.8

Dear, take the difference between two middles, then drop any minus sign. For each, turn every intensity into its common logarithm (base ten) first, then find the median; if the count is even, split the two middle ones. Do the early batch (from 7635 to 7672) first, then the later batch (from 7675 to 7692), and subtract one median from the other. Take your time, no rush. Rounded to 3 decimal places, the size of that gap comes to 0.022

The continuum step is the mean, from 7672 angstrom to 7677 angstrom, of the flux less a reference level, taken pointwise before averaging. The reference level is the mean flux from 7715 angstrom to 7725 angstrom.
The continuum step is -2.0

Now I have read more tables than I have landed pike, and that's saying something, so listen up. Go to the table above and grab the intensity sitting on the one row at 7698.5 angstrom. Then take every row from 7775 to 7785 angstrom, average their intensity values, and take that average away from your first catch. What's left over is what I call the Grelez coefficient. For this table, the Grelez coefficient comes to -1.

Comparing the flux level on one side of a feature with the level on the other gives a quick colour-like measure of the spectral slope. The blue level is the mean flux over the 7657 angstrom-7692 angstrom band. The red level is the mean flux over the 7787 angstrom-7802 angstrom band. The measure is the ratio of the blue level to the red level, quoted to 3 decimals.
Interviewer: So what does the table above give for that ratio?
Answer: 1.012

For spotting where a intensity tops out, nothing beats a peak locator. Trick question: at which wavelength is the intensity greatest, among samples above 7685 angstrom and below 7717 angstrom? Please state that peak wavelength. 7691.0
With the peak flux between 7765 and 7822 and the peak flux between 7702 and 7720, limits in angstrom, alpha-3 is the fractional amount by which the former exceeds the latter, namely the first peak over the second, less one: -0.12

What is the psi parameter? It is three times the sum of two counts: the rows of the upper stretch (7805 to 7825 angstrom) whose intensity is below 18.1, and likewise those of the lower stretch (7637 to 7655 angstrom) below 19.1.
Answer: 27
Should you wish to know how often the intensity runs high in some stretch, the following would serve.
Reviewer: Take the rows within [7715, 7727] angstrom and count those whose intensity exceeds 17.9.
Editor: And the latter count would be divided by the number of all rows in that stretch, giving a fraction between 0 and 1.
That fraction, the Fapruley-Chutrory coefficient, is 0.80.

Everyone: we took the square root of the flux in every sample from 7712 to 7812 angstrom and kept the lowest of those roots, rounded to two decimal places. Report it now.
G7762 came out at 3.85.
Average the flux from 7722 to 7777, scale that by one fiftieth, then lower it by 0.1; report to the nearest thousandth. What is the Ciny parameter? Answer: 0.303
